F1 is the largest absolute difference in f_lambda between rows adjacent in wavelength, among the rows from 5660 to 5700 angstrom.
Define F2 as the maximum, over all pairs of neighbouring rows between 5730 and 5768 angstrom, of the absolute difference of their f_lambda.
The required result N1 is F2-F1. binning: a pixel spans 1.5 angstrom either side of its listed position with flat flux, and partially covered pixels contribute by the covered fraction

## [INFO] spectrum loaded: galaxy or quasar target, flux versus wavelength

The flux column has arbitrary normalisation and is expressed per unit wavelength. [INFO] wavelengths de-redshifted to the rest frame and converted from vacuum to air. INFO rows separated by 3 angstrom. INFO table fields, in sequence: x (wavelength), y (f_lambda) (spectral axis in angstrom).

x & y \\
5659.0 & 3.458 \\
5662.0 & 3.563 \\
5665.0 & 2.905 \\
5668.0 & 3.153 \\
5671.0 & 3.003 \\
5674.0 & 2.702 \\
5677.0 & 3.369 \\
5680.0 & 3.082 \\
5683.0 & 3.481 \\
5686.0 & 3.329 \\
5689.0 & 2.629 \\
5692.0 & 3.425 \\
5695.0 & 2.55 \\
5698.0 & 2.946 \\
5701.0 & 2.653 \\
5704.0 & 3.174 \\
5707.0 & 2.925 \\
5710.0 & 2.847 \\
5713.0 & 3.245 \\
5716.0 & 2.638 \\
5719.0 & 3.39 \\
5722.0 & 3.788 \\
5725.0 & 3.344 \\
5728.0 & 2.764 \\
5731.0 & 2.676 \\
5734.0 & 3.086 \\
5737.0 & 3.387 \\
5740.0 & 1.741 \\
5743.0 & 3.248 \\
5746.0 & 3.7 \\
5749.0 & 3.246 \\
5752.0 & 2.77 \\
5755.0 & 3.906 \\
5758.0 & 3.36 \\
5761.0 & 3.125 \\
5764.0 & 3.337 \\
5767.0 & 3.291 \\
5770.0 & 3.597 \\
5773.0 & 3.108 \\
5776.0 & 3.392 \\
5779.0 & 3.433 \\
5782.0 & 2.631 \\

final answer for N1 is 0.77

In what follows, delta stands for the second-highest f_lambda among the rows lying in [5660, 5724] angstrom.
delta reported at 3.563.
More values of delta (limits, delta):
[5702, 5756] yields 3.788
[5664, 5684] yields 3.369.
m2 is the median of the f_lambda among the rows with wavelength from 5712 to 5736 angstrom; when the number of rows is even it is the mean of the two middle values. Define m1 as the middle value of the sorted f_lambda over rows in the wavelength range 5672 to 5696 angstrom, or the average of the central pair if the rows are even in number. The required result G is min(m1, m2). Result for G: 3.17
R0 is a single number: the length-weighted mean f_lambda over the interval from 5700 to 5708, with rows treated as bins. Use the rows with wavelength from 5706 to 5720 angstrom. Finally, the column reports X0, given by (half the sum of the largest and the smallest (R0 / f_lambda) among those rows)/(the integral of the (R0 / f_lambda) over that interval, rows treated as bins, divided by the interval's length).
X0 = 1.00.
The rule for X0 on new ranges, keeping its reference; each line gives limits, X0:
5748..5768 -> 1.01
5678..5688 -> 0.99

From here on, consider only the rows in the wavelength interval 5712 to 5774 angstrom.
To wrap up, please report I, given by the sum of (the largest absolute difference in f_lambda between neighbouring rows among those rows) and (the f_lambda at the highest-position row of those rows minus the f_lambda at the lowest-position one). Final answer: 1.51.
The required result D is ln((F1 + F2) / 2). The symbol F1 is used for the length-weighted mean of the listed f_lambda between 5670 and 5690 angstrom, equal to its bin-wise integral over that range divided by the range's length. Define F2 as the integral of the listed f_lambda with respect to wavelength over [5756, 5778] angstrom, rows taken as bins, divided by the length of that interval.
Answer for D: 1.17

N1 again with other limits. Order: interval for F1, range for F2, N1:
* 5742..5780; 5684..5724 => -0.26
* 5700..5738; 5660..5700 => 0.12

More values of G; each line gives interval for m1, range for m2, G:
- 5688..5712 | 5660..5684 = 2.89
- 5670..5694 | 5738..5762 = 3.21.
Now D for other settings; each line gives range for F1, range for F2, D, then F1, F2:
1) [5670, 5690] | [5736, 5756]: 1.13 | 3.10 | 3.12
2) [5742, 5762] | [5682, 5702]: 1.15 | 3.34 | 3.00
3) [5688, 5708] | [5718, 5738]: 1.12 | 2.91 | 3.20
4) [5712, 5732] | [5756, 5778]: 1.17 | 3.13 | 3.33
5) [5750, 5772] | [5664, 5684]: 1.17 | 3.33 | 3.09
